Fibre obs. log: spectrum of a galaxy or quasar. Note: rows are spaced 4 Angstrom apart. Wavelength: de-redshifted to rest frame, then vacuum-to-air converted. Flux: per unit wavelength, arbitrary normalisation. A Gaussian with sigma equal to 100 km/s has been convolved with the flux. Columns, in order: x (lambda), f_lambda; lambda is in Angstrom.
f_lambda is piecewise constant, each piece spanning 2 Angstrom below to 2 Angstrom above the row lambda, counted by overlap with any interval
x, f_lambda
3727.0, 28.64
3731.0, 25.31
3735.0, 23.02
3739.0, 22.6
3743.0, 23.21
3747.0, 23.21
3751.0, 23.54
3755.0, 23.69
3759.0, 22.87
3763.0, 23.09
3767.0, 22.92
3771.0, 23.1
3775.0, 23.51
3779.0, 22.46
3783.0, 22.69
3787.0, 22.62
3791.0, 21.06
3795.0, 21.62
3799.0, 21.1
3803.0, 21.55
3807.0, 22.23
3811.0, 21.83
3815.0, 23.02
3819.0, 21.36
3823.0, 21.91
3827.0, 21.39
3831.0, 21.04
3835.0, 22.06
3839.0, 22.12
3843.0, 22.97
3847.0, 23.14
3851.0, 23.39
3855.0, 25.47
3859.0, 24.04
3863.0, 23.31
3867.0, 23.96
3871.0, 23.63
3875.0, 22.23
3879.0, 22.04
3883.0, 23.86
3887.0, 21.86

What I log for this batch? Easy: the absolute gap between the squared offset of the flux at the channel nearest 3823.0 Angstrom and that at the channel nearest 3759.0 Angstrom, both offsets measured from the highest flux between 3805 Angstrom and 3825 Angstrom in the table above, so 1.2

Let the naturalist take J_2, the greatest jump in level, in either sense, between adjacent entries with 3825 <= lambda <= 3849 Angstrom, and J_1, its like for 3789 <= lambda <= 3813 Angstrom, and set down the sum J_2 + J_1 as 1.7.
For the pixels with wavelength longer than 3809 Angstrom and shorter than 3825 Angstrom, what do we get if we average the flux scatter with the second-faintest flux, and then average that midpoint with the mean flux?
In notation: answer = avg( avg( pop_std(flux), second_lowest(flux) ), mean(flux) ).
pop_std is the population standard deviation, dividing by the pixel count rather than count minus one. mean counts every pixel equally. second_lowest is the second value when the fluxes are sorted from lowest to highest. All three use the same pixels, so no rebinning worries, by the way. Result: 16.6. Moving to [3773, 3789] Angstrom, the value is 17.2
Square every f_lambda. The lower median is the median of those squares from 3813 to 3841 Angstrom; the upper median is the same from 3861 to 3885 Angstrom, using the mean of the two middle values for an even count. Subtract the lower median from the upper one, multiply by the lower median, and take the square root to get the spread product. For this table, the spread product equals 184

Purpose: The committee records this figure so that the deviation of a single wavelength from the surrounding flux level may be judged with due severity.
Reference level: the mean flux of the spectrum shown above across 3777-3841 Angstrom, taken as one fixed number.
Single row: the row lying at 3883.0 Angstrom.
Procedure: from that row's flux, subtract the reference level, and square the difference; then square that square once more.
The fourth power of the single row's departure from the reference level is 15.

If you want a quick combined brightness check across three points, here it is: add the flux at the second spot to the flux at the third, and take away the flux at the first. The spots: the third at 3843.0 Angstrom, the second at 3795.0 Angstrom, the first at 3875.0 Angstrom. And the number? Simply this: 22.4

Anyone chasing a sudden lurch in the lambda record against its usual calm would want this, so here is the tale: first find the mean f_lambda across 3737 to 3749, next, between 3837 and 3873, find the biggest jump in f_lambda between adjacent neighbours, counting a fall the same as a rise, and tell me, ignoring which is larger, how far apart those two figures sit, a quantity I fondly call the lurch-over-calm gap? 20.9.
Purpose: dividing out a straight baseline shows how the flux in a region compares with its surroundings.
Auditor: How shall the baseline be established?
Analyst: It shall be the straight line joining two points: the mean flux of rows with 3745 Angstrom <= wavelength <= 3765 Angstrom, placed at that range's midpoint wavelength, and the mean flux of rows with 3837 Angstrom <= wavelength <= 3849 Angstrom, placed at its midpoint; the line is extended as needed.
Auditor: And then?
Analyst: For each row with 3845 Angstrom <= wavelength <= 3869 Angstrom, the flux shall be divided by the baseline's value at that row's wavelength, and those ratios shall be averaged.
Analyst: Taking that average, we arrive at 1.05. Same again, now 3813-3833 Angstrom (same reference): 0.95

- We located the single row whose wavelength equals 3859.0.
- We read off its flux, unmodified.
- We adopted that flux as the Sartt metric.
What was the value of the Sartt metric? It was 24.04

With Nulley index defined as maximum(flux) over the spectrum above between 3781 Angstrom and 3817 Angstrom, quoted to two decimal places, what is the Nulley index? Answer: 23.02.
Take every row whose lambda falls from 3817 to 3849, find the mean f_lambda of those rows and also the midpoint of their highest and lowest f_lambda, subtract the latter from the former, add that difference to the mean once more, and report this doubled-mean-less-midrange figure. 21.9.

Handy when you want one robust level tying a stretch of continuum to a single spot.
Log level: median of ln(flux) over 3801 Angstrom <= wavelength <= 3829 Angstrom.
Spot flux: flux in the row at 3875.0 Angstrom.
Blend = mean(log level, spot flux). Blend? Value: 12.7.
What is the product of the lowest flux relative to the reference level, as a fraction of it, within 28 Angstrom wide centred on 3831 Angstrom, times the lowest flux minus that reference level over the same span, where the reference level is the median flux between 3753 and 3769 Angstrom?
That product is -1.8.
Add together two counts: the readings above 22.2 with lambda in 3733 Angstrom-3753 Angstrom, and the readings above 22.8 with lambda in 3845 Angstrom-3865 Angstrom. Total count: 10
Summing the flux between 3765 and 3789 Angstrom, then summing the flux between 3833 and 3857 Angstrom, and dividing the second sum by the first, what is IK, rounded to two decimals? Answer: 1.01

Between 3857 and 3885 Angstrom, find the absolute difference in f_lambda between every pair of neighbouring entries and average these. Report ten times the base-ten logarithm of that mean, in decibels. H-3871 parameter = -0.69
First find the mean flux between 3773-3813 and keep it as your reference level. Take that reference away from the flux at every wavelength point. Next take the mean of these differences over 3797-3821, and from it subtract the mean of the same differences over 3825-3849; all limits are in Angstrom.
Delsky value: -0.27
